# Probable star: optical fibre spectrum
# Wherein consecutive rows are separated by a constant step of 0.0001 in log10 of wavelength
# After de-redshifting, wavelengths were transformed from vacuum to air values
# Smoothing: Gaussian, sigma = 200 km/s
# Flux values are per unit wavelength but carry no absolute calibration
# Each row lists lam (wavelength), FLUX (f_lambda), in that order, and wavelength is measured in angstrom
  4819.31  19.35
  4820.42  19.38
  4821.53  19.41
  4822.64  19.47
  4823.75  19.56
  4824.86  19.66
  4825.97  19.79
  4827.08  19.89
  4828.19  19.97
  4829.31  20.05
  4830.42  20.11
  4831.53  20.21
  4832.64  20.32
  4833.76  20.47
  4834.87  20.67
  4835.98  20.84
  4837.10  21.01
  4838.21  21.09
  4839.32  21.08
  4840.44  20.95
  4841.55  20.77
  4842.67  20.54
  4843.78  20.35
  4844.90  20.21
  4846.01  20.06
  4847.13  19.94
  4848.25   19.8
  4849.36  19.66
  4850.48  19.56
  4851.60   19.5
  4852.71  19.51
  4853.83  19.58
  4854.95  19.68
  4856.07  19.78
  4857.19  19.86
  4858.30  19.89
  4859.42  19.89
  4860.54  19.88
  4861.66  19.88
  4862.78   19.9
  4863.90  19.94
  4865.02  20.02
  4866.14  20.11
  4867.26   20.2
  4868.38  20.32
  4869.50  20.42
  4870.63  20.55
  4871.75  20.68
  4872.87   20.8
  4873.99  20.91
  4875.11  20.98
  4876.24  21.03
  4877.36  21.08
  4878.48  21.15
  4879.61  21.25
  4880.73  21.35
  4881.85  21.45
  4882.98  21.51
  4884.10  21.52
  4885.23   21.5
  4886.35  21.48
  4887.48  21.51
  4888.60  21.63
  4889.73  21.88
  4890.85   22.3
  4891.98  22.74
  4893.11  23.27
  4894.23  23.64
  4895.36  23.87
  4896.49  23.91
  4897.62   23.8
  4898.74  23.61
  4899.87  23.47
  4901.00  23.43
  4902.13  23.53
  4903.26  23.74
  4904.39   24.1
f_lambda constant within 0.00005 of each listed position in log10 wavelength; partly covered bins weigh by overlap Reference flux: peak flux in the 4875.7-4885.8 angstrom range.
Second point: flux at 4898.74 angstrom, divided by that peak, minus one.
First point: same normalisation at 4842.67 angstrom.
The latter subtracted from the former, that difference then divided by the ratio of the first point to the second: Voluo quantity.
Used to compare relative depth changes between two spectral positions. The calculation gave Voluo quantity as -0.30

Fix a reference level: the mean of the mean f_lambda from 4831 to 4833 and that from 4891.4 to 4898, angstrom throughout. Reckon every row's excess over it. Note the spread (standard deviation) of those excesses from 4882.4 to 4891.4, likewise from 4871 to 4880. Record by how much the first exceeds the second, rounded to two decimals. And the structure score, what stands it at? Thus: 0.10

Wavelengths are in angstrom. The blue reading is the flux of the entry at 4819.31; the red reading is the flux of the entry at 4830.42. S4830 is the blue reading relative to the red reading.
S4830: 0.96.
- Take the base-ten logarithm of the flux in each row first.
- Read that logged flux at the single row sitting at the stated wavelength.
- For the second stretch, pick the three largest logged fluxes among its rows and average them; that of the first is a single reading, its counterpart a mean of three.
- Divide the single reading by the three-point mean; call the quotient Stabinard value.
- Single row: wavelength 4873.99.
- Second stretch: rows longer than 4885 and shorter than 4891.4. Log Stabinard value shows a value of 0.985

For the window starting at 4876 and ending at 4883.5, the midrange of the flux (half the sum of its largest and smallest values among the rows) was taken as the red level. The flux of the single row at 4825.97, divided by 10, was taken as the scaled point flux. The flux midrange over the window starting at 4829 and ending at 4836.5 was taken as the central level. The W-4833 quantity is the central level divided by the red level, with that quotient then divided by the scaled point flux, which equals 0.486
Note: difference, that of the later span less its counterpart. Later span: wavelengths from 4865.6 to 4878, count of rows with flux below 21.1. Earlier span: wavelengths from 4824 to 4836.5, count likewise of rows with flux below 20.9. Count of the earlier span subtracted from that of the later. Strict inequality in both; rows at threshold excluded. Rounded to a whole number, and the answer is 0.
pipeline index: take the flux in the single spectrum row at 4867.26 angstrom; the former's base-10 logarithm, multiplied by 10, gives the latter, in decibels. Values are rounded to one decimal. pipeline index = 13.1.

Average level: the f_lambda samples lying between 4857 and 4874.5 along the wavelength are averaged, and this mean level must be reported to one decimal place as 20.2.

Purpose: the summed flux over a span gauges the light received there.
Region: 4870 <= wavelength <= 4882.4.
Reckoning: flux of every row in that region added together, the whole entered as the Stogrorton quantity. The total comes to 231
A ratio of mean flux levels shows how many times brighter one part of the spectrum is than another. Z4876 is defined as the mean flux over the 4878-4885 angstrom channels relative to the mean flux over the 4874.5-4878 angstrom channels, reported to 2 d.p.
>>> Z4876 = 1.02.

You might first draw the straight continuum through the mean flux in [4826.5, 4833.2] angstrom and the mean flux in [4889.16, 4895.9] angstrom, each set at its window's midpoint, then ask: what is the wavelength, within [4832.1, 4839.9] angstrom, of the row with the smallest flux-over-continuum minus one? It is 4832.64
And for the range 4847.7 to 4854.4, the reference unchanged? 4852.71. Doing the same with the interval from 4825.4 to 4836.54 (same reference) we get 4825.97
